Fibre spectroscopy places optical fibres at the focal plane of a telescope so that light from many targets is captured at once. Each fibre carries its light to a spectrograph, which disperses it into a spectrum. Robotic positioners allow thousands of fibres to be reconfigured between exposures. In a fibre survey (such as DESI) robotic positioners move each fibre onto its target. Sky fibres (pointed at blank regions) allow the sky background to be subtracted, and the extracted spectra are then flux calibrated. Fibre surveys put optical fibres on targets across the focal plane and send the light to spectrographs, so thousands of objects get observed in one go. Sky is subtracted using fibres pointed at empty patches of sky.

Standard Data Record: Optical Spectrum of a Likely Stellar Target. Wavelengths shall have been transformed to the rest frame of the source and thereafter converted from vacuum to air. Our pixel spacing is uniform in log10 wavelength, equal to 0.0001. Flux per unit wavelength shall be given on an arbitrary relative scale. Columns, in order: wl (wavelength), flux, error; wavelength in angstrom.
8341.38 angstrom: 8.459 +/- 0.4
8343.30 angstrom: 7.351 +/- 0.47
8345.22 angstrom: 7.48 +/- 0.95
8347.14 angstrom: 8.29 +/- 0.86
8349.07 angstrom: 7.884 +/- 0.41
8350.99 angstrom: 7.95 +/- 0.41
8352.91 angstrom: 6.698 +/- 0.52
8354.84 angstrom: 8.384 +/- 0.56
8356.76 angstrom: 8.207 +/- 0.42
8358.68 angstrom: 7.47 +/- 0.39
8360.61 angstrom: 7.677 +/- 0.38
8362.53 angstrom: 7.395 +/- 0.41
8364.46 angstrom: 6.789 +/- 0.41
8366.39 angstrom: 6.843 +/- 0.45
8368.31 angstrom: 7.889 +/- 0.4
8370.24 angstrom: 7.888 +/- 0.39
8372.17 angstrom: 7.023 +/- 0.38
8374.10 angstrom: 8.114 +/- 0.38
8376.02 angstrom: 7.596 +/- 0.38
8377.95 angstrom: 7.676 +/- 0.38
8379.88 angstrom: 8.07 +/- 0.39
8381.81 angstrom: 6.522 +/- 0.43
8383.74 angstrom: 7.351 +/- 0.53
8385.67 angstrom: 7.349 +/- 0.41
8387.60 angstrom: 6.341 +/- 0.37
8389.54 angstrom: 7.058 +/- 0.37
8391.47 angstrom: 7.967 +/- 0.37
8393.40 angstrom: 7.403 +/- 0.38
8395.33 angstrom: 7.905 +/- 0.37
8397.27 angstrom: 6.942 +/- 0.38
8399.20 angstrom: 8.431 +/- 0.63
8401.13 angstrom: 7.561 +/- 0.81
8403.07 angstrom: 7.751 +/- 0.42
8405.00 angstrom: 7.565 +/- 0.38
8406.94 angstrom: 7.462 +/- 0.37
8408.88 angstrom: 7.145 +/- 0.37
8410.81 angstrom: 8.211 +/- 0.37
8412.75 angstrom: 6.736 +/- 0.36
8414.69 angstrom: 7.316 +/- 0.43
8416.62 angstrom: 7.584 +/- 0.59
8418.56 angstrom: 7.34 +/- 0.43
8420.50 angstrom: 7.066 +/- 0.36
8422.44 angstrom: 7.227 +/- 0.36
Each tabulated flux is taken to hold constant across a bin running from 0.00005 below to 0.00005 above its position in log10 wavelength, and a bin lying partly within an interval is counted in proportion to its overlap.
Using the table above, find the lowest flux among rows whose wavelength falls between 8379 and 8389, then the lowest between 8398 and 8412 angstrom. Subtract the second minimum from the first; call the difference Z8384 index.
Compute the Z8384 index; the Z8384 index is -0.80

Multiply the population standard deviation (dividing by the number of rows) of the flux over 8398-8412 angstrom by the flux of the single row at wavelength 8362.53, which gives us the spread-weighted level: 3.1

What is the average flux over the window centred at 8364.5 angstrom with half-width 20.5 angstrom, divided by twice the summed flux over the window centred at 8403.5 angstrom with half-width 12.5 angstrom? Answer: 0.04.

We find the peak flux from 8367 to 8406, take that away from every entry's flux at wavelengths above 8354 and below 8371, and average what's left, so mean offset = -0.82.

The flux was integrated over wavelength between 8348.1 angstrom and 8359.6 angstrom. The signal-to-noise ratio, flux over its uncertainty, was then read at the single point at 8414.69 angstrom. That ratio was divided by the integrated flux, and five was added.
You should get 5.19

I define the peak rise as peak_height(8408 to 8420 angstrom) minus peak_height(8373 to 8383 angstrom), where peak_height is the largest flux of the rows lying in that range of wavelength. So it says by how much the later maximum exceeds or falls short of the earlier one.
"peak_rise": 0.1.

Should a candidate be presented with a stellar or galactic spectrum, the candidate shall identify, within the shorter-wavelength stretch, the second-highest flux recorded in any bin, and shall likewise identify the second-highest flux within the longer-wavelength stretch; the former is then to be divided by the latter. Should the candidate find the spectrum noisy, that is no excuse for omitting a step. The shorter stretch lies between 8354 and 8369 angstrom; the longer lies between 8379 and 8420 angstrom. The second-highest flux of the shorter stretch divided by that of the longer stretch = 1.00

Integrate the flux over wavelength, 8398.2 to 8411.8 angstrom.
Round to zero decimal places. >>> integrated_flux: 105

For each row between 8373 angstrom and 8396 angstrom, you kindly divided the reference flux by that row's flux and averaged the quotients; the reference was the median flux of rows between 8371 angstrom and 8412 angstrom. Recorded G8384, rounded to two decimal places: 1.02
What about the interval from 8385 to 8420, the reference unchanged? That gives 1.02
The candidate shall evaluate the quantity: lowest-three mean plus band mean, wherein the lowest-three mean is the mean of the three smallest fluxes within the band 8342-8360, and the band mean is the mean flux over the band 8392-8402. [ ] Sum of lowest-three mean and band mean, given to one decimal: 14.8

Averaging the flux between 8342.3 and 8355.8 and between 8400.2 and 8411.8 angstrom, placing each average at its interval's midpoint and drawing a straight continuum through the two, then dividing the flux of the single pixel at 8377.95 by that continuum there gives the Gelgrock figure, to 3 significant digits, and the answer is 1.00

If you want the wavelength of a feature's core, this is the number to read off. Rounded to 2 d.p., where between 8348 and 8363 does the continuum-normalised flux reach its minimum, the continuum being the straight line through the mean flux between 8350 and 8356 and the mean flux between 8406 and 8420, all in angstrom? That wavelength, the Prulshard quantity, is 8352.91 angstrom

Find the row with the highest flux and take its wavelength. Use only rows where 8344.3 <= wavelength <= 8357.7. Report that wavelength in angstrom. 8354.84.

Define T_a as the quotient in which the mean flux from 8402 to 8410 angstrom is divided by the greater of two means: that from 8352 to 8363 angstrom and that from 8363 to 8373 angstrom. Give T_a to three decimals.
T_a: 0.979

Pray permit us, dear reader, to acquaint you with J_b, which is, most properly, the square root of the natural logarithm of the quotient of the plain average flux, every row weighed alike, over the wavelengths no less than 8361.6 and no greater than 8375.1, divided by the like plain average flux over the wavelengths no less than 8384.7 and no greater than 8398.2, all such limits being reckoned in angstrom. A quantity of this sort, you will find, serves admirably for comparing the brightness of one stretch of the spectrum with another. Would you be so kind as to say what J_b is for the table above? 0.14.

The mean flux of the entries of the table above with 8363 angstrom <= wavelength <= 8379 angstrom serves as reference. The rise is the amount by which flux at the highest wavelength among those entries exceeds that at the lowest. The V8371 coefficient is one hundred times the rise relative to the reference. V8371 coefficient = 12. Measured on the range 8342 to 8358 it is 11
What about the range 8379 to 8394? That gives -9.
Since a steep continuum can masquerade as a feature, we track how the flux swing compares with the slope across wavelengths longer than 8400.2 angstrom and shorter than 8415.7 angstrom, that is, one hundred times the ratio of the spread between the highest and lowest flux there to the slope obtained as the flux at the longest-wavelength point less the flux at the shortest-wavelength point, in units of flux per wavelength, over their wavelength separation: -8164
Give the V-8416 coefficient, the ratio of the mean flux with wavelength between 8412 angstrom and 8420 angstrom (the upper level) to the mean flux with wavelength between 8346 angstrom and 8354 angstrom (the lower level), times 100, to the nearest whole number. 94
